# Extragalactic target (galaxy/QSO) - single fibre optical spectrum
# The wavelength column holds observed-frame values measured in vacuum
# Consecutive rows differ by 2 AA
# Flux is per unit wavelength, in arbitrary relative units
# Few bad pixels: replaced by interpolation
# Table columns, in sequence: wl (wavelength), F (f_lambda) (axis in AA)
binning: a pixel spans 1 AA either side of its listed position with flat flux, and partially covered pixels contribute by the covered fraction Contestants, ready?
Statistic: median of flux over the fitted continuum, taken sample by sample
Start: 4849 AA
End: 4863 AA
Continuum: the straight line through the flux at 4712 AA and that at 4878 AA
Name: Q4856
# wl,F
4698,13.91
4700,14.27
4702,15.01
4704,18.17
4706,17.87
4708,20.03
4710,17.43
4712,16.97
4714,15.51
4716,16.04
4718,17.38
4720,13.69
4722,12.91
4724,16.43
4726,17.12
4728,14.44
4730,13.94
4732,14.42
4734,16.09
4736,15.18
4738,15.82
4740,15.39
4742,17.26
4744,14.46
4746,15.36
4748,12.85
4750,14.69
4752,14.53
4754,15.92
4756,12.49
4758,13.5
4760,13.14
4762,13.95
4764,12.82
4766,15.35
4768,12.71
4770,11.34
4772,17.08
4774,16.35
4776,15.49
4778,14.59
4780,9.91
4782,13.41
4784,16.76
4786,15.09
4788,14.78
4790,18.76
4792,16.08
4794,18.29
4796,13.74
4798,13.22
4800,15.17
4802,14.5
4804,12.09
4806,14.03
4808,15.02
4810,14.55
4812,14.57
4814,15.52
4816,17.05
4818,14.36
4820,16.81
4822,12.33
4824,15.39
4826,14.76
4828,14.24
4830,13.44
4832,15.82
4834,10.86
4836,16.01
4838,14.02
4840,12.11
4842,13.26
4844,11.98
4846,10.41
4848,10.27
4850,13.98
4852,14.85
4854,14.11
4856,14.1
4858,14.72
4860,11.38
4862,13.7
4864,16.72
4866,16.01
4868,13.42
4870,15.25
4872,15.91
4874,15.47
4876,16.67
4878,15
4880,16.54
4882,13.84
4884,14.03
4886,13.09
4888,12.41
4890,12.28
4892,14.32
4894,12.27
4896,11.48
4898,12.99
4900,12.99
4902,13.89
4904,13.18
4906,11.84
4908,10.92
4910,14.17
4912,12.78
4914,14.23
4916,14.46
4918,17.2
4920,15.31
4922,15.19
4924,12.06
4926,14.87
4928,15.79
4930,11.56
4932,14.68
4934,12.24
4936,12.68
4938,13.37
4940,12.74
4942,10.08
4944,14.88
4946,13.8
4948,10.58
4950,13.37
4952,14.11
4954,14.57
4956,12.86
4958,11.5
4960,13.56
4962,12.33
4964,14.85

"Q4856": 0.92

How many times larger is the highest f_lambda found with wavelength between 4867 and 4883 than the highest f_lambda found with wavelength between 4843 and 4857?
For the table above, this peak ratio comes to 1.12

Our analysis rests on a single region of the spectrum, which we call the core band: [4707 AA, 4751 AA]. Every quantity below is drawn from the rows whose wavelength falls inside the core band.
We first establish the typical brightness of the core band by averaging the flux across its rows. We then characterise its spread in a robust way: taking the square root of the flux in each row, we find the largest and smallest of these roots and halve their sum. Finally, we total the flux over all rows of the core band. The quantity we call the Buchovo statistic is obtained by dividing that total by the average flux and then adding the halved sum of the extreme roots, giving 26.0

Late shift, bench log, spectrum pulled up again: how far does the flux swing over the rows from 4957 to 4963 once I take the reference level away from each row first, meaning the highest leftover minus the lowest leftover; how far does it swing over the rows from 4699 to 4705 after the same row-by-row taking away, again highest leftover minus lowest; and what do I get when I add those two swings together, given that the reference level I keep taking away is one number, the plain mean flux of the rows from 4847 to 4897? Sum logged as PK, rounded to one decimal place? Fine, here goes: 6.0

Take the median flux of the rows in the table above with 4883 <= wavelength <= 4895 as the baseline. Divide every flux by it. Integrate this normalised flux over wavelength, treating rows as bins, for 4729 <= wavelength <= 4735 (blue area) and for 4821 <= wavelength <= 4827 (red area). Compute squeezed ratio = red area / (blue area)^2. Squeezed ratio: 0.137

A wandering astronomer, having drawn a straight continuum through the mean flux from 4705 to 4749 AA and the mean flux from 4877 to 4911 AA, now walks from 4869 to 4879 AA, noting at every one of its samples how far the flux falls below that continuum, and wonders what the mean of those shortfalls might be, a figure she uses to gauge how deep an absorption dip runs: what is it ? -2.1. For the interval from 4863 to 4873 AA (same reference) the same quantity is -1.8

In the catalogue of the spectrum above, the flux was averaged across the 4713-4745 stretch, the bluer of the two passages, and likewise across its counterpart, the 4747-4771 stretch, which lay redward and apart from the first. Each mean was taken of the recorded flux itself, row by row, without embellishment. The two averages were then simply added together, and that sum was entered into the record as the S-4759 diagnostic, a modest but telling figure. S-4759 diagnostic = 29.0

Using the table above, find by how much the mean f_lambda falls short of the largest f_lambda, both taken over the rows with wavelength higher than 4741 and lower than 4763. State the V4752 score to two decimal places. 2.88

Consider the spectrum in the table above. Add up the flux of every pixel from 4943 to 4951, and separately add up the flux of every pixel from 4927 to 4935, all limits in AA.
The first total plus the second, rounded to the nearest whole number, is 107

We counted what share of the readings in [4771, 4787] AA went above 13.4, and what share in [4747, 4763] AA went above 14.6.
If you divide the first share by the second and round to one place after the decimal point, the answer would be 3.5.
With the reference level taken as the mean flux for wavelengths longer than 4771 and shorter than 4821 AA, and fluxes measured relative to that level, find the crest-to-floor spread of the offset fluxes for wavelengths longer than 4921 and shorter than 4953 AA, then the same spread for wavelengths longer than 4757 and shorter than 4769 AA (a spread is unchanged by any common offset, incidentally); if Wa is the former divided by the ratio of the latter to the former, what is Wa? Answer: 12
